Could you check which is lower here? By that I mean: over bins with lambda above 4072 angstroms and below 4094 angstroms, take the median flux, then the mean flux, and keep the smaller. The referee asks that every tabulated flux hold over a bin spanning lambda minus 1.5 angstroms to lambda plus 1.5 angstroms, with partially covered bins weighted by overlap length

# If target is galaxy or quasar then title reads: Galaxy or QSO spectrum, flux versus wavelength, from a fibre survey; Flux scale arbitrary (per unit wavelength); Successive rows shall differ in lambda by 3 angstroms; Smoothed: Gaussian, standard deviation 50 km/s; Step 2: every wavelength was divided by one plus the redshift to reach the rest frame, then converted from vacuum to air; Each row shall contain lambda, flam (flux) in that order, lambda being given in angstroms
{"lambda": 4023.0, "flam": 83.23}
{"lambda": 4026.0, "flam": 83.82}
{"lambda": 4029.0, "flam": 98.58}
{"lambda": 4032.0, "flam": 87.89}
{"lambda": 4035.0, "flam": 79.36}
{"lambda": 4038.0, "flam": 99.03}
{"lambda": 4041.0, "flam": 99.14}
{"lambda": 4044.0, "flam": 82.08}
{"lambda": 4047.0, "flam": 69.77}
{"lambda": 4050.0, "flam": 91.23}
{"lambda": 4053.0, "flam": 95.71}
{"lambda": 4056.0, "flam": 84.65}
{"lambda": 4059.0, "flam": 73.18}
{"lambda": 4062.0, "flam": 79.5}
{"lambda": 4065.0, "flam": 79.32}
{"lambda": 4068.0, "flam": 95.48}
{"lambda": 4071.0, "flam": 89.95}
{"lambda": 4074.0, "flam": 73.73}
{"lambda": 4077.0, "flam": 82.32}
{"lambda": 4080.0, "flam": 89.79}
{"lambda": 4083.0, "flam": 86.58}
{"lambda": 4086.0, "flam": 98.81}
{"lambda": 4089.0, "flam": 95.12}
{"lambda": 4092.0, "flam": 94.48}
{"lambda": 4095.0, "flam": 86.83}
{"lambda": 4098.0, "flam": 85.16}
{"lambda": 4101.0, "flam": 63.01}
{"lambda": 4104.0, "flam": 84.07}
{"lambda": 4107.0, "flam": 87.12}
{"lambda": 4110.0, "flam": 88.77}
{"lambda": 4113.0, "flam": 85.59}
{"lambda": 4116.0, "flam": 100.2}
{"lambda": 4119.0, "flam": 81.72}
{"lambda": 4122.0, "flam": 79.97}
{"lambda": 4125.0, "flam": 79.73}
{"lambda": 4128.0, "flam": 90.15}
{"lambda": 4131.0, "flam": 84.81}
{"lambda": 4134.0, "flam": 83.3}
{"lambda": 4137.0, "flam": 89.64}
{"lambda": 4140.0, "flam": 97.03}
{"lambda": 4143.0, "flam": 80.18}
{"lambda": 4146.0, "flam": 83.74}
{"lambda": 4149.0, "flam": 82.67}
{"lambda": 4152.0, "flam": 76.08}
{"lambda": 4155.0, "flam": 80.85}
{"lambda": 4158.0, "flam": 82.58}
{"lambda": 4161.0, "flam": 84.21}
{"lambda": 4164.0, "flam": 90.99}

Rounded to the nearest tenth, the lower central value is 88.7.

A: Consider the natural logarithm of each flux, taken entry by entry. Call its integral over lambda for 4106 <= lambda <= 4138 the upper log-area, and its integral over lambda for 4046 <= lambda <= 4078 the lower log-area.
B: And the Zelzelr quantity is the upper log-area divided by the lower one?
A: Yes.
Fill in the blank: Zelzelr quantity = 1.01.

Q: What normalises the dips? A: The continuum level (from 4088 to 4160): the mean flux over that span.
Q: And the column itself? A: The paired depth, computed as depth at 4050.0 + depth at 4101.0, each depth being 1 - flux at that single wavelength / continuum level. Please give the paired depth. 0.19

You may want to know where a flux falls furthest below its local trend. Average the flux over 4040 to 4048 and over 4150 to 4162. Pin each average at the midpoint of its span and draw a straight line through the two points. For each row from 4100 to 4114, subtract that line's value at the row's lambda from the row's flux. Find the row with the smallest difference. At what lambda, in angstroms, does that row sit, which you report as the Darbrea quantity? 4101.0 angstroms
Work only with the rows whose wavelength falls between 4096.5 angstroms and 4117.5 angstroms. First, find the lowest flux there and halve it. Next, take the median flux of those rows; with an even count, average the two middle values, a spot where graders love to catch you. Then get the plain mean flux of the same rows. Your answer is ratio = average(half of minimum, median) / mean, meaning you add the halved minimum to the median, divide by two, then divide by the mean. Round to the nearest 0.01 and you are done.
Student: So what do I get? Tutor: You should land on 0.69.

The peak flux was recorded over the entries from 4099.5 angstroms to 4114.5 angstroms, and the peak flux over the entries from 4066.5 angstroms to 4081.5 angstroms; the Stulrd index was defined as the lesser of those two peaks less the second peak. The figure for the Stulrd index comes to -7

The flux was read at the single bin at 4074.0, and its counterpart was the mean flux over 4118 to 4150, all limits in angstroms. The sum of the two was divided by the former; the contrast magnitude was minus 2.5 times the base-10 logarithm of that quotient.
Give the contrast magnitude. -0.83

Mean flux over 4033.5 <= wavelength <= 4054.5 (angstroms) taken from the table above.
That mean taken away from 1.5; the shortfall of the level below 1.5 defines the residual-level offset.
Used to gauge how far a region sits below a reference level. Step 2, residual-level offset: -87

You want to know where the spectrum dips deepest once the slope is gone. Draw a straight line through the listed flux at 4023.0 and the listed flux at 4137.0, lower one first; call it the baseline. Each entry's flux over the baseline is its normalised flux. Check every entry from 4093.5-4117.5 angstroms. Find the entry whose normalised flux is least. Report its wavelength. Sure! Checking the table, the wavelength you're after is 4101.0 angstroms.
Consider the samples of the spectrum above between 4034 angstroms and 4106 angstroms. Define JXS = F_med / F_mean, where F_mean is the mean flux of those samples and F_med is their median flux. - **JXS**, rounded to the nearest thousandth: 1.001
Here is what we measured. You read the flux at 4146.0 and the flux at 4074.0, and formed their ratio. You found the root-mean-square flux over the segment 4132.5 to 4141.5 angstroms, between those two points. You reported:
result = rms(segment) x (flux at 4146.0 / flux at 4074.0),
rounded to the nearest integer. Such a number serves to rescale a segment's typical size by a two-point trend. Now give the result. 102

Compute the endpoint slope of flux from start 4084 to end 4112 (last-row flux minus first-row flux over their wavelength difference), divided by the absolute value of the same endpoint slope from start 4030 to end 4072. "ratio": -7.9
